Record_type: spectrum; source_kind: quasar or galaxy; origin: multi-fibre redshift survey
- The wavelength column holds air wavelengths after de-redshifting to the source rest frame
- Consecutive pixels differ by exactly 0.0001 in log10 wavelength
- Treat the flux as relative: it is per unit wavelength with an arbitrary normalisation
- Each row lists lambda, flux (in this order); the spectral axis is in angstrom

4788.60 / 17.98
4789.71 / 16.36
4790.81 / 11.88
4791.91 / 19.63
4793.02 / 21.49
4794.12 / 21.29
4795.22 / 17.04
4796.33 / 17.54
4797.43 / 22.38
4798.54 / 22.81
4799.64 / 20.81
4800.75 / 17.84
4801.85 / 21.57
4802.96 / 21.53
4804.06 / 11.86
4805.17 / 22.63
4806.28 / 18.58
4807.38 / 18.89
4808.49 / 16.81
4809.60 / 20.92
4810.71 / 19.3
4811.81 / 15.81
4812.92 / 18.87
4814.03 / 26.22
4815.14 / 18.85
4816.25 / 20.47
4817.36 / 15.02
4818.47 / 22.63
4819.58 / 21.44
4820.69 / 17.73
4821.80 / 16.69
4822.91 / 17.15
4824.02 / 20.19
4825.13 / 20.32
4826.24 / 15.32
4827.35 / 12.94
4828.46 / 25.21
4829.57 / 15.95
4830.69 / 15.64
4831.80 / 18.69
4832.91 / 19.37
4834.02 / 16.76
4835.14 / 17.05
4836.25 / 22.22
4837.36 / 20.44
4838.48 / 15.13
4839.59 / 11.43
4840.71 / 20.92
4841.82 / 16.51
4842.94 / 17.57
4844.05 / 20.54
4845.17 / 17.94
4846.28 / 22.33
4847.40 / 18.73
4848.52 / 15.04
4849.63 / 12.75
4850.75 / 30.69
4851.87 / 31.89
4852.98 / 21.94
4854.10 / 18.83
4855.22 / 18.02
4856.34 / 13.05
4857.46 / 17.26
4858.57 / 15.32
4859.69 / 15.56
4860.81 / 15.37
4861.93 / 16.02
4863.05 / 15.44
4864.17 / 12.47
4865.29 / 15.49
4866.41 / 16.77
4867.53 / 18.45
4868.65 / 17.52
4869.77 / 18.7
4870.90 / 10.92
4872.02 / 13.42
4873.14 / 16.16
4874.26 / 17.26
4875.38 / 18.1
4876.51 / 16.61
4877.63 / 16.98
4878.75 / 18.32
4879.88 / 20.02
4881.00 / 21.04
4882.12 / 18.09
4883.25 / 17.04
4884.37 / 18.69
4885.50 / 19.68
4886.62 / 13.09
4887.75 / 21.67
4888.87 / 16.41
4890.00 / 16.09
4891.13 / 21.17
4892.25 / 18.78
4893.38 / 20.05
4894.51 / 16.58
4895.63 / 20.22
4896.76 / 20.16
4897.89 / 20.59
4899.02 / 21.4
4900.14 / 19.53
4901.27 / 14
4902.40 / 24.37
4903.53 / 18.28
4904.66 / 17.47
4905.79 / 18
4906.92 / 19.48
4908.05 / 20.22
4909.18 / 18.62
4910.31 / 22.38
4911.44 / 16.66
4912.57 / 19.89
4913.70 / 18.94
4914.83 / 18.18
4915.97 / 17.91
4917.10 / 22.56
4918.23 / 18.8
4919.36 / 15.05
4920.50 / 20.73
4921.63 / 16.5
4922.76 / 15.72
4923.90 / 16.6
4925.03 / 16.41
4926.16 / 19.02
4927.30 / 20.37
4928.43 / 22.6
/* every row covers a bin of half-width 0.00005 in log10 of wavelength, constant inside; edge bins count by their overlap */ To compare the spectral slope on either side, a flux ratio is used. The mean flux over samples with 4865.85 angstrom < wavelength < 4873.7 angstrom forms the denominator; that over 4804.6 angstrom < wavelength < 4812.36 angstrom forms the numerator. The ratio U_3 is 1.19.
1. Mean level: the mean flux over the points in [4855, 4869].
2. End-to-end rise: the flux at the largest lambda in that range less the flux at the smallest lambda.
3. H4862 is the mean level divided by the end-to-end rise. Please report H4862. -32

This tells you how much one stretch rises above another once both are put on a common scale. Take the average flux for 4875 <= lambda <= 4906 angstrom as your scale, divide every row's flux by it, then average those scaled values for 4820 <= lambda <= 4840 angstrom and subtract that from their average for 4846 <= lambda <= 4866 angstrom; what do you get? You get 0.02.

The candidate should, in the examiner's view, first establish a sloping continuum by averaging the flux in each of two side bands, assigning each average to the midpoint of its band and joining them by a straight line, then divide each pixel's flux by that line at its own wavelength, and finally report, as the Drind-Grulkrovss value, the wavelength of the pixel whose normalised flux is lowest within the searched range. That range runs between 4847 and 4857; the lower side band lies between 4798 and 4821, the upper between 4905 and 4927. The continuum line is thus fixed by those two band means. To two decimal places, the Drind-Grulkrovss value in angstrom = 4849.63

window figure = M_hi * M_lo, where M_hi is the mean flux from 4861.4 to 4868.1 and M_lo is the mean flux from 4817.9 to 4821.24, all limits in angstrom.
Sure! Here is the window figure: 325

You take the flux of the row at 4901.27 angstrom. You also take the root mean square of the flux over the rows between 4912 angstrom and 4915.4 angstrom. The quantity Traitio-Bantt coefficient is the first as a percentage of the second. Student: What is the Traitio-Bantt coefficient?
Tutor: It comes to 73.6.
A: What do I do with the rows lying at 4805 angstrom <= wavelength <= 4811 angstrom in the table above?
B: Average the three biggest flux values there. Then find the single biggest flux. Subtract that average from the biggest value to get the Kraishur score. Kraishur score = 1.7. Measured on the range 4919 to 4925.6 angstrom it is 2.8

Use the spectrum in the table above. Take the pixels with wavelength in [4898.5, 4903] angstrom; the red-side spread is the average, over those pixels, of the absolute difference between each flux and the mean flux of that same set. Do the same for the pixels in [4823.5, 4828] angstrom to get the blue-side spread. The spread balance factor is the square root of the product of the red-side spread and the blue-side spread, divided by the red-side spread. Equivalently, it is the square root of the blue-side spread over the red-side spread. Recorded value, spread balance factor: 1.0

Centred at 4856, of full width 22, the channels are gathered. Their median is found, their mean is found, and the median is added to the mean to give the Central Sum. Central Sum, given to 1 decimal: 34.4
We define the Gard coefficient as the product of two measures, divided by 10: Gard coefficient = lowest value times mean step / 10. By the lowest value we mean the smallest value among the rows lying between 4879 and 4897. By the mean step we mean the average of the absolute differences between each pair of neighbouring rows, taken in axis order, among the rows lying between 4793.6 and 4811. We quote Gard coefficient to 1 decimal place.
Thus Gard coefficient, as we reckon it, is 4.5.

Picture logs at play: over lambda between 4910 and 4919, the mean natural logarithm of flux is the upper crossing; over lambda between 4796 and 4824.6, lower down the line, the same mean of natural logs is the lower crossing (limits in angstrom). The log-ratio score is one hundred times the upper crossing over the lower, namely 100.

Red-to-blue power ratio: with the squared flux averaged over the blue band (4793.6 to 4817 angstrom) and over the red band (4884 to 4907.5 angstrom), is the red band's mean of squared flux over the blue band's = 0.92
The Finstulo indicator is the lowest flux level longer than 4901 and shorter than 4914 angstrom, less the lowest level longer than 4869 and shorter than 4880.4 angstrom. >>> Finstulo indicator 3.1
